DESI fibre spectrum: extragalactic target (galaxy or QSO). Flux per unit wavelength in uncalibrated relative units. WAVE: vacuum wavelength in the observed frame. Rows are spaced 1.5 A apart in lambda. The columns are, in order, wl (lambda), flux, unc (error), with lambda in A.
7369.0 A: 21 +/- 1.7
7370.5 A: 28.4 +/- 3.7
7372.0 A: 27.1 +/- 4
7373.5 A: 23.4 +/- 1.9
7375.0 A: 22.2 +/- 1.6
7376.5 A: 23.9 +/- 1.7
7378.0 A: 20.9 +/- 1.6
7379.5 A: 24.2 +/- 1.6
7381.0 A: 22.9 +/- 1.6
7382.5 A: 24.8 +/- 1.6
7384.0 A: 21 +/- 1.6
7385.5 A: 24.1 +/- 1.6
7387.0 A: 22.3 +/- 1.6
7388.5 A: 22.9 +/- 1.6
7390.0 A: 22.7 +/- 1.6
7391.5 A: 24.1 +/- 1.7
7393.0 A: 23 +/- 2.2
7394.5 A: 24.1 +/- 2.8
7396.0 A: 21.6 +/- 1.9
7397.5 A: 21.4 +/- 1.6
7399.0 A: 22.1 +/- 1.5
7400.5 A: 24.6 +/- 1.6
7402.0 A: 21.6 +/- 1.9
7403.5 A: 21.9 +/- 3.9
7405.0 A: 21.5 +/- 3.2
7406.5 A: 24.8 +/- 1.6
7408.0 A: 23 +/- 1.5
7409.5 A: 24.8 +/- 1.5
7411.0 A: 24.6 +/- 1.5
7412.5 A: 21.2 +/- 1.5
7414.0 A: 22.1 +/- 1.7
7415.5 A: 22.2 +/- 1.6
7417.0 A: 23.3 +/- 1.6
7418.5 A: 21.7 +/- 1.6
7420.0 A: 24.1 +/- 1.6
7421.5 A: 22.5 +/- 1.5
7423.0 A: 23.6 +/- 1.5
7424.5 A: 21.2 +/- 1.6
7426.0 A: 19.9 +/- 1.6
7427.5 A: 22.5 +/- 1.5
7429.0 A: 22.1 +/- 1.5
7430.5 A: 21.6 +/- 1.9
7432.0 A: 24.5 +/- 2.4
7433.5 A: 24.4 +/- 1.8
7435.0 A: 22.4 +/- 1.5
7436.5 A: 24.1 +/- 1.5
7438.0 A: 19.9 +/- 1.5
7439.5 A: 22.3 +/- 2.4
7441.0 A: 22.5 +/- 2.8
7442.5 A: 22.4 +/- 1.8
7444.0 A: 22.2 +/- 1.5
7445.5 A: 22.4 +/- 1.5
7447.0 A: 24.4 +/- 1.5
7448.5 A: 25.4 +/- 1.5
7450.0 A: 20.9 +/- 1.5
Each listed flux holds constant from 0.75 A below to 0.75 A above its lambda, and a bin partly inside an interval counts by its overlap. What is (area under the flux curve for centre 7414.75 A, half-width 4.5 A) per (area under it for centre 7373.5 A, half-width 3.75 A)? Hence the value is 1.1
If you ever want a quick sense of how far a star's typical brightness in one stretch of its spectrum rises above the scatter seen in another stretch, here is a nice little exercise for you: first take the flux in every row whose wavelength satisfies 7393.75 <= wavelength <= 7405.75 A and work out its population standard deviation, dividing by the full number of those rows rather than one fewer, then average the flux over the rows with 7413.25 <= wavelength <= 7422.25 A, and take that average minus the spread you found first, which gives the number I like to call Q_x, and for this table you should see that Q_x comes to 21.5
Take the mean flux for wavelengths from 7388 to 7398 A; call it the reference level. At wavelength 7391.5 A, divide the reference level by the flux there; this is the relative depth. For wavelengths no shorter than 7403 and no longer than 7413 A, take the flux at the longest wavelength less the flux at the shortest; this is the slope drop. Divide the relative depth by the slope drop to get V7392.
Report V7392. -1.4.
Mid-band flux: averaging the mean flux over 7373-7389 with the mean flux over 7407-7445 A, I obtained 22.8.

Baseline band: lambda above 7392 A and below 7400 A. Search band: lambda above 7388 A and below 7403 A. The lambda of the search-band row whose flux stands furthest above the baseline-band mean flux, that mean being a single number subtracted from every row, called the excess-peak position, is 7400.5 A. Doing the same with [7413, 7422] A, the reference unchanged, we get 7420.0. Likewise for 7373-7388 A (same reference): 7382.5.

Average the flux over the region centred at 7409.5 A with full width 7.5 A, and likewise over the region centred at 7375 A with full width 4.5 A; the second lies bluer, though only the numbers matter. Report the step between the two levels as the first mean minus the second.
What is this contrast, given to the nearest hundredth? 0.51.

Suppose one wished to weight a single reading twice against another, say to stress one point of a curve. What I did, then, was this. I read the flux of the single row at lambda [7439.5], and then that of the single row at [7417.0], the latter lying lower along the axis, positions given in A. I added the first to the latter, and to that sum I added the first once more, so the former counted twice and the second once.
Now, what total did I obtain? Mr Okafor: 67.9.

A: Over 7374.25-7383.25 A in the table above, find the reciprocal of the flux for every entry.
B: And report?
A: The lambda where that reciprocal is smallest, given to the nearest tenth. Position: 7382.5 A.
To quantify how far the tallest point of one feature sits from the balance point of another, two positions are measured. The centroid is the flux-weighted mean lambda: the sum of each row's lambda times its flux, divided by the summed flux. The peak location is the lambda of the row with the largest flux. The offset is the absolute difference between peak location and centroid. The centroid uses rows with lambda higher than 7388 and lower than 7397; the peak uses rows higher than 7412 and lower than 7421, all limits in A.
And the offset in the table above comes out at 27.8 A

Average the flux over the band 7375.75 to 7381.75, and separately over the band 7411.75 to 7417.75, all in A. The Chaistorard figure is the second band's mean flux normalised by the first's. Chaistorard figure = 0.97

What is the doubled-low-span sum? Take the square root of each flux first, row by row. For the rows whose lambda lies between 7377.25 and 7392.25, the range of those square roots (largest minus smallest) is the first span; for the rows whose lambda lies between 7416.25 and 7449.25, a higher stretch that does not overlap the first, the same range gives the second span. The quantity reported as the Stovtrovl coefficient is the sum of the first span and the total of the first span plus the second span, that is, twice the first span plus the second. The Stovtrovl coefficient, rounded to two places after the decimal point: 1.40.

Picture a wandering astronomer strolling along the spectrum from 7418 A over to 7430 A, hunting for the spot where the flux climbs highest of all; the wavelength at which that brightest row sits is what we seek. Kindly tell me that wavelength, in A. 7420.0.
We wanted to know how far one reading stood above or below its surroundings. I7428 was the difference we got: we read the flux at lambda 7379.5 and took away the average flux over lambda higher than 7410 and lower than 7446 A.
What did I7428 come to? 1.7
